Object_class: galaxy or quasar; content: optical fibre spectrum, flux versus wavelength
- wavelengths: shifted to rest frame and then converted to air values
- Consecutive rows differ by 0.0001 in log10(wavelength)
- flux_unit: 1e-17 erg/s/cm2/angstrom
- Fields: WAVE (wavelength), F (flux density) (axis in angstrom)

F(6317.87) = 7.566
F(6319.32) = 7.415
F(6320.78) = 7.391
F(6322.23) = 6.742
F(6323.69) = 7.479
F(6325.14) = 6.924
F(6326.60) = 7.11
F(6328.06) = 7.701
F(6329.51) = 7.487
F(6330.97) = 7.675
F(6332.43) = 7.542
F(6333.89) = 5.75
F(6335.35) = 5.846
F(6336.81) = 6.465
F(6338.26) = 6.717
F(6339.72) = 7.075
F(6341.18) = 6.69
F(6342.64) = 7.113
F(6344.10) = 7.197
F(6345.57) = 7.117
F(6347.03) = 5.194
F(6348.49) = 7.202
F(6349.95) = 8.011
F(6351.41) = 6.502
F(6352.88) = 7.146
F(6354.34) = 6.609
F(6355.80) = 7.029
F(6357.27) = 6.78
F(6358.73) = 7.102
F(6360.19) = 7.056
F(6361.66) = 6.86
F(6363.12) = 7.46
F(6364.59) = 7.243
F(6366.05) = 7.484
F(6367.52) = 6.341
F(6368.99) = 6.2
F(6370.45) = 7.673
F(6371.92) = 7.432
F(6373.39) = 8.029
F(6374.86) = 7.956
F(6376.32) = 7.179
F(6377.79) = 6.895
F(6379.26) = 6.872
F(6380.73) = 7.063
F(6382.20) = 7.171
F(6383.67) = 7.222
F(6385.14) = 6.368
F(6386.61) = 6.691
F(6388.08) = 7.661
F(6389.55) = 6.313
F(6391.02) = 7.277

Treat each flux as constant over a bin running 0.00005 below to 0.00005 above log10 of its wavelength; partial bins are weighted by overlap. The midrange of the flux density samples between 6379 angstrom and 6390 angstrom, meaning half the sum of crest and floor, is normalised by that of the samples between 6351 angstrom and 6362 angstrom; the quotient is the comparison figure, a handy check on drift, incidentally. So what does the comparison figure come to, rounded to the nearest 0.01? 1.02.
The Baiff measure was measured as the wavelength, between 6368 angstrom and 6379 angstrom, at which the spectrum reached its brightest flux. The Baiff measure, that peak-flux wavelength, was 6373.39 angstrom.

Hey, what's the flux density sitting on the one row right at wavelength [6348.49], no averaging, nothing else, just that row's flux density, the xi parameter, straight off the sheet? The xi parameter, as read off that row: 7.202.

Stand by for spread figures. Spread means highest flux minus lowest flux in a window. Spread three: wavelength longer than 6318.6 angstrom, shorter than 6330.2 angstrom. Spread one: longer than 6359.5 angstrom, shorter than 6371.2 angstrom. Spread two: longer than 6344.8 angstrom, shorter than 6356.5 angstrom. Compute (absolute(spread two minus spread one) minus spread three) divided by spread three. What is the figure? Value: 0.40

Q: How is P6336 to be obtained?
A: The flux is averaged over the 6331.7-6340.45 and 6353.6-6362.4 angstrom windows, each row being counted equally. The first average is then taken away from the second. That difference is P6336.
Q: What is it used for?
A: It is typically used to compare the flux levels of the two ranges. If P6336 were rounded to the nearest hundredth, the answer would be 0.34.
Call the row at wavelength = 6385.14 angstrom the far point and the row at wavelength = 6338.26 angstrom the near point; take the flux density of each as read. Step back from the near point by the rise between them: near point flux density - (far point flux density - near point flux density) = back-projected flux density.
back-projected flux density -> 7.1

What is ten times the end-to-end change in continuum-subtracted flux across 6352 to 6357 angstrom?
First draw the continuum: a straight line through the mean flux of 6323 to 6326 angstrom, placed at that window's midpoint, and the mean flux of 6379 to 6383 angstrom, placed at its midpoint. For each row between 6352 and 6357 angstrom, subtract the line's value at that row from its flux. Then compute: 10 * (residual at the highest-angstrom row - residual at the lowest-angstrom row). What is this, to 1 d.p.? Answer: -1.1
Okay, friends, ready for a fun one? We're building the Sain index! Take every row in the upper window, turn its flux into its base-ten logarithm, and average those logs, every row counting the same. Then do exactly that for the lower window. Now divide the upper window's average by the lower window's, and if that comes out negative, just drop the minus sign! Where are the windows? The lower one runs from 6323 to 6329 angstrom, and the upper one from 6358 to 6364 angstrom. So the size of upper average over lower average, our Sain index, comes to 0.99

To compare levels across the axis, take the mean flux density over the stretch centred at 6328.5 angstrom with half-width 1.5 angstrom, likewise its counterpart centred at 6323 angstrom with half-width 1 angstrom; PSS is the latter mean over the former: 0.94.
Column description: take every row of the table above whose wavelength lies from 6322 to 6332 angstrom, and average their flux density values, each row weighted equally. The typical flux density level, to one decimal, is 7.3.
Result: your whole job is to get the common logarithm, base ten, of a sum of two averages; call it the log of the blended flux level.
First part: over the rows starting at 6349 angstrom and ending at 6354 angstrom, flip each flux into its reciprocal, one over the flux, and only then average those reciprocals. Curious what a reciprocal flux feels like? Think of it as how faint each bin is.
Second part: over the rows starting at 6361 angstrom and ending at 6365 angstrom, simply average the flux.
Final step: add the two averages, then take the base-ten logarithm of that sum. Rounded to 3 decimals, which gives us 0.865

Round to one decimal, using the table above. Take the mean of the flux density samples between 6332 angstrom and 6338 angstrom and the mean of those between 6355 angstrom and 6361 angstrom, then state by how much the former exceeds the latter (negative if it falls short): -0.6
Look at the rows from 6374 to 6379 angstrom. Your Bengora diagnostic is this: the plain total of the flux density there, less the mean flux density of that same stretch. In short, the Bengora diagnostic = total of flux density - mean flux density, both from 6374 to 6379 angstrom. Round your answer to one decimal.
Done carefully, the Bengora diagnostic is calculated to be 14.7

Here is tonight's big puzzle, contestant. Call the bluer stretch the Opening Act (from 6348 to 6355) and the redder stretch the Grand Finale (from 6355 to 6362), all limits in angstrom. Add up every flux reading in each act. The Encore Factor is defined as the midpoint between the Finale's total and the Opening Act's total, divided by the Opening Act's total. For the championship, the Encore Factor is 0.99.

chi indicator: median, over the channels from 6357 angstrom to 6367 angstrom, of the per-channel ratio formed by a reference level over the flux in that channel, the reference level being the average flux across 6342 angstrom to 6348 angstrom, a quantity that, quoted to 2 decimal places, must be 0.94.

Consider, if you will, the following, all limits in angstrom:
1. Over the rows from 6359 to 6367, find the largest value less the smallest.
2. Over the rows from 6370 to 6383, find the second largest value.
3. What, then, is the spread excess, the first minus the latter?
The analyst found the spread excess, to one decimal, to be -7.3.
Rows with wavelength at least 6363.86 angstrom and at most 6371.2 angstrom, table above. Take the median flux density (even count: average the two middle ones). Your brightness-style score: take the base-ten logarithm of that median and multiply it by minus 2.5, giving -2.15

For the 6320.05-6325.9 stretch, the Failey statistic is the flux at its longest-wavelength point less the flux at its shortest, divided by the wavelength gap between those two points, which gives -0.107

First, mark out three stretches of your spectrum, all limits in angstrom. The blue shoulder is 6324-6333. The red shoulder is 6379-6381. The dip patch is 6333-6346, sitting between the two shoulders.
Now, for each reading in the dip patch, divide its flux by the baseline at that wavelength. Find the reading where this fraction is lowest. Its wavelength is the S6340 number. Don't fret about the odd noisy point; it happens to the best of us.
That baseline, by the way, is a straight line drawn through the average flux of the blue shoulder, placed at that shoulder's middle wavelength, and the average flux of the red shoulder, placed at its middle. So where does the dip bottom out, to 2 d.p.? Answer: 6333.89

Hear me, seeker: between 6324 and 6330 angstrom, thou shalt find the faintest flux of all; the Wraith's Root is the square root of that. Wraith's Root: 2.63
